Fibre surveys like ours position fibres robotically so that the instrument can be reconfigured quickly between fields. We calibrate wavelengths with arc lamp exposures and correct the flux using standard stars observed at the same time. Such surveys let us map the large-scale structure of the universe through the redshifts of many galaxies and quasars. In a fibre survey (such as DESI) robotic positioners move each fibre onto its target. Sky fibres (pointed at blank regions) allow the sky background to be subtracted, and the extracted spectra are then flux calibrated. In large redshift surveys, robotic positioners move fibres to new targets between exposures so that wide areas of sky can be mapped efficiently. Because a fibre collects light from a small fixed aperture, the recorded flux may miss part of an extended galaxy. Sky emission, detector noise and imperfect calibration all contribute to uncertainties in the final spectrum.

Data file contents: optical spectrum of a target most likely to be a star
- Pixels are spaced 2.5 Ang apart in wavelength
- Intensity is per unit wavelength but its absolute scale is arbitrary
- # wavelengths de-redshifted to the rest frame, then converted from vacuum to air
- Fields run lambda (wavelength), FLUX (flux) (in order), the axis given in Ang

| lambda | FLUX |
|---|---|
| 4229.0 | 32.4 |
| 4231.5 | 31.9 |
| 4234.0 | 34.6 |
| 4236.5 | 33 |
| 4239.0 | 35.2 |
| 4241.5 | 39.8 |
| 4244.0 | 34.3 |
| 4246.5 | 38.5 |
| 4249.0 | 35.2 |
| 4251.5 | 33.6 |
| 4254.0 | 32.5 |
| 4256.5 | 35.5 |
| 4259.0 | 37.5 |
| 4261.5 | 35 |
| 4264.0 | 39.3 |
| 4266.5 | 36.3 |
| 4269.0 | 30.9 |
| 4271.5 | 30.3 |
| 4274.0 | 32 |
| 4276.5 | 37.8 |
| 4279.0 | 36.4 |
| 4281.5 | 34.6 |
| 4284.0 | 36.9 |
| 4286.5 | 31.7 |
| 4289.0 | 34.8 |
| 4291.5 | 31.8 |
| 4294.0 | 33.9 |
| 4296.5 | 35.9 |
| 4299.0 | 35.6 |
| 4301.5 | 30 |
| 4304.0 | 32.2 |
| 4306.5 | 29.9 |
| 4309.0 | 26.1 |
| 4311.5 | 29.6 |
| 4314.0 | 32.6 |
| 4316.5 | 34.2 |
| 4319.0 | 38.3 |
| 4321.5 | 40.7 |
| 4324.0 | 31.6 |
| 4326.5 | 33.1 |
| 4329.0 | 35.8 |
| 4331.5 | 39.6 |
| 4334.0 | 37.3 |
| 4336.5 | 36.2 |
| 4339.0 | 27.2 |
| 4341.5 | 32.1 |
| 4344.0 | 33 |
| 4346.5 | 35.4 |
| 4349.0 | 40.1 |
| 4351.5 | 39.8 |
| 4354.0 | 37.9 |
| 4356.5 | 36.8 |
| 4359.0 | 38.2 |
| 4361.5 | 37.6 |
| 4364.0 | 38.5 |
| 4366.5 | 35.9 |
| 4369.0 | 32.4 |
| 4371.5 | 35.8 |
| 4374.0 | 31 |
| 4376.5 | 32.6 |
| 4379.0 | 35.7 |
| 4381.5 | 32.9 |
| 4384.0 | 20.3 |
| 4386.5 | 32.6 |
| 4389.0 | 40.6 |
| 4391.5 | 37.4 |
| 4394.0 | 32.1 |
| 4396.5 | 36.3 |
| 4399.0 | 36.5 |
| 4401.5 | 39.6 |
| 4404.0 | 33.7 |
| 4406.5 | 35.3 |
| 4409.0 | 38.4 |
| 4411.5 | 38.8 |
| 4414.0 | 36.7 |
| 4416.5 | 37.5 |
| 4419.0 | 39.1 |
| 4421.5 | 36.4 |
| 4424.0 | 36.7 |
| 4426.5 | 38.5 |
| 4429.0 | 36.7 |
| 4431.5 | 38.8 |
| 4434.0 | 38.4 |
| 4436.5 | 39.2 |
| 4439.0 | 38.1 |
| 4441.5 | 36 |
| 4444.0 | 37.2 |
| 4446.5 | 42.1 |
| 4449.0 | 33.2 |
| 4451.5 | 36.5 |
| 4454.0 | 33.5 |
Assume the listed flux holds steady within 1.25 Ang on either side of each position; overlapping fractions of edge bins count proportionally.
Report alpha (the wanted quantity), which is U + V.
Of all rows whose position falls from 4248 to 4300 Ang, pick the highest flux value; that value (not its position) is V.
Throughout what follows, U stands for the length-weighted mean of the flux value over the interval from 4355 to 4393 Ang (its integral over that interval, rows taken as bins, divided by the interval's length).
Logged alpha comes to 73.9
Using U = 34.6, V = 39.3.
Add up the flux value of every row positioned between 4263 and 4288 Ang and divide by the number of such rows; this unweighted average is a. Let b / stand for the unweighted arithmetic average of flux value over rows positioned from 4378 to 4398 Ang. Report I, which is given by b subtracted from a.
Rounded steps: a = 34.6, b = 33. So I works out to 1.1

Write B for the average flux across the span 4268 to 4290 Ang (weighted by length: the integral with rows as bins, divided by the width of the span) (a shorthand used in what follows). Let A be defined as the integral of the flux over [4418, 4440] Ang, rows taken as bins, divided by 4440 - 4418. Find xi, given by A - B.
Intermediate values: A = 38.0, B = 34.0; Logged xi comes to 4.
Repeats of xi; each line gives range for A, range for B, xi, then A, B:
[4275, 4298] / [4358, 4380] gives 0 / 34.8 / 35.3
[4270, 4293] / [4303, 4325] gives 1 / 34.0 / 32.8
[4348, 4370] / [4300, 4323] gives 5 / 37.5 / 32.6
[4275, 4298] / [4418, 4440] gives -3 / 34.8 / 38.0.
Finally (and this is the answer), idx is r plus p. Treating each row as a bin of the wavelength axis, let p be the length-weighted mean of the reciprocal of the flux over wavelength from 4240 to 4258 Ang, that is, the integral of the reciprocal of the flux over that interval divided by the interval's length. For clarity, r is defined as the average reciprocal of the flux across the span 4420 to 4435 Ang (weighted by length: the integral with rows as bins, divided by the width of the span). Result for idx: 0.0548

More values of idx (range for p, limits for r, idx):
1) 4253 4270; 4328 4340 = 0.0571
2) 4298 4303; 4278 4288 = 0.0596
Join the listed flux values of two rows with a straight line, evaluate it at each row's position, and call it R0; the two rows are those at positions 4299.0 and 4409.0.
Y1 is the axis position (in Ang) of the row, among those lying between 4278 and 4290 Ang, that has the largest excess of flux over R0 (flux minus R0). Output 4284.0 Ang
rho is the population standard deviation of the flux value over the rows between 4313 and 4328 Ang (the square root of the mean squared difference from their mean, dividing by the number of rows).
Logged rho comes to 3.3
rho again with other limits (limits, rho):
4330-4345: 4.0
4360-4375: 2.7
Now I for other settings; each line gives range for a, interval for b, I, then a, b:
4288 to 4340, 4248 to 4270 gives -1.5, 33.6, 35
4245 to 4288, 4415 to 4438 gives -3.0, 34.9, 38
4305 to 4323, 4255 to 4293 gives -1.7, 33.1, 35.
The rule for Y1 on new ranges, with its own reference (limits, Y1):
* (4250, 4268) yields 4264.0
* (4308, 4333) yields 4321.5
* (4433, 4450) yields 4446.5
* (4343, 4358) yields 4349.0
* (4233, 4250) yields 4241.5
